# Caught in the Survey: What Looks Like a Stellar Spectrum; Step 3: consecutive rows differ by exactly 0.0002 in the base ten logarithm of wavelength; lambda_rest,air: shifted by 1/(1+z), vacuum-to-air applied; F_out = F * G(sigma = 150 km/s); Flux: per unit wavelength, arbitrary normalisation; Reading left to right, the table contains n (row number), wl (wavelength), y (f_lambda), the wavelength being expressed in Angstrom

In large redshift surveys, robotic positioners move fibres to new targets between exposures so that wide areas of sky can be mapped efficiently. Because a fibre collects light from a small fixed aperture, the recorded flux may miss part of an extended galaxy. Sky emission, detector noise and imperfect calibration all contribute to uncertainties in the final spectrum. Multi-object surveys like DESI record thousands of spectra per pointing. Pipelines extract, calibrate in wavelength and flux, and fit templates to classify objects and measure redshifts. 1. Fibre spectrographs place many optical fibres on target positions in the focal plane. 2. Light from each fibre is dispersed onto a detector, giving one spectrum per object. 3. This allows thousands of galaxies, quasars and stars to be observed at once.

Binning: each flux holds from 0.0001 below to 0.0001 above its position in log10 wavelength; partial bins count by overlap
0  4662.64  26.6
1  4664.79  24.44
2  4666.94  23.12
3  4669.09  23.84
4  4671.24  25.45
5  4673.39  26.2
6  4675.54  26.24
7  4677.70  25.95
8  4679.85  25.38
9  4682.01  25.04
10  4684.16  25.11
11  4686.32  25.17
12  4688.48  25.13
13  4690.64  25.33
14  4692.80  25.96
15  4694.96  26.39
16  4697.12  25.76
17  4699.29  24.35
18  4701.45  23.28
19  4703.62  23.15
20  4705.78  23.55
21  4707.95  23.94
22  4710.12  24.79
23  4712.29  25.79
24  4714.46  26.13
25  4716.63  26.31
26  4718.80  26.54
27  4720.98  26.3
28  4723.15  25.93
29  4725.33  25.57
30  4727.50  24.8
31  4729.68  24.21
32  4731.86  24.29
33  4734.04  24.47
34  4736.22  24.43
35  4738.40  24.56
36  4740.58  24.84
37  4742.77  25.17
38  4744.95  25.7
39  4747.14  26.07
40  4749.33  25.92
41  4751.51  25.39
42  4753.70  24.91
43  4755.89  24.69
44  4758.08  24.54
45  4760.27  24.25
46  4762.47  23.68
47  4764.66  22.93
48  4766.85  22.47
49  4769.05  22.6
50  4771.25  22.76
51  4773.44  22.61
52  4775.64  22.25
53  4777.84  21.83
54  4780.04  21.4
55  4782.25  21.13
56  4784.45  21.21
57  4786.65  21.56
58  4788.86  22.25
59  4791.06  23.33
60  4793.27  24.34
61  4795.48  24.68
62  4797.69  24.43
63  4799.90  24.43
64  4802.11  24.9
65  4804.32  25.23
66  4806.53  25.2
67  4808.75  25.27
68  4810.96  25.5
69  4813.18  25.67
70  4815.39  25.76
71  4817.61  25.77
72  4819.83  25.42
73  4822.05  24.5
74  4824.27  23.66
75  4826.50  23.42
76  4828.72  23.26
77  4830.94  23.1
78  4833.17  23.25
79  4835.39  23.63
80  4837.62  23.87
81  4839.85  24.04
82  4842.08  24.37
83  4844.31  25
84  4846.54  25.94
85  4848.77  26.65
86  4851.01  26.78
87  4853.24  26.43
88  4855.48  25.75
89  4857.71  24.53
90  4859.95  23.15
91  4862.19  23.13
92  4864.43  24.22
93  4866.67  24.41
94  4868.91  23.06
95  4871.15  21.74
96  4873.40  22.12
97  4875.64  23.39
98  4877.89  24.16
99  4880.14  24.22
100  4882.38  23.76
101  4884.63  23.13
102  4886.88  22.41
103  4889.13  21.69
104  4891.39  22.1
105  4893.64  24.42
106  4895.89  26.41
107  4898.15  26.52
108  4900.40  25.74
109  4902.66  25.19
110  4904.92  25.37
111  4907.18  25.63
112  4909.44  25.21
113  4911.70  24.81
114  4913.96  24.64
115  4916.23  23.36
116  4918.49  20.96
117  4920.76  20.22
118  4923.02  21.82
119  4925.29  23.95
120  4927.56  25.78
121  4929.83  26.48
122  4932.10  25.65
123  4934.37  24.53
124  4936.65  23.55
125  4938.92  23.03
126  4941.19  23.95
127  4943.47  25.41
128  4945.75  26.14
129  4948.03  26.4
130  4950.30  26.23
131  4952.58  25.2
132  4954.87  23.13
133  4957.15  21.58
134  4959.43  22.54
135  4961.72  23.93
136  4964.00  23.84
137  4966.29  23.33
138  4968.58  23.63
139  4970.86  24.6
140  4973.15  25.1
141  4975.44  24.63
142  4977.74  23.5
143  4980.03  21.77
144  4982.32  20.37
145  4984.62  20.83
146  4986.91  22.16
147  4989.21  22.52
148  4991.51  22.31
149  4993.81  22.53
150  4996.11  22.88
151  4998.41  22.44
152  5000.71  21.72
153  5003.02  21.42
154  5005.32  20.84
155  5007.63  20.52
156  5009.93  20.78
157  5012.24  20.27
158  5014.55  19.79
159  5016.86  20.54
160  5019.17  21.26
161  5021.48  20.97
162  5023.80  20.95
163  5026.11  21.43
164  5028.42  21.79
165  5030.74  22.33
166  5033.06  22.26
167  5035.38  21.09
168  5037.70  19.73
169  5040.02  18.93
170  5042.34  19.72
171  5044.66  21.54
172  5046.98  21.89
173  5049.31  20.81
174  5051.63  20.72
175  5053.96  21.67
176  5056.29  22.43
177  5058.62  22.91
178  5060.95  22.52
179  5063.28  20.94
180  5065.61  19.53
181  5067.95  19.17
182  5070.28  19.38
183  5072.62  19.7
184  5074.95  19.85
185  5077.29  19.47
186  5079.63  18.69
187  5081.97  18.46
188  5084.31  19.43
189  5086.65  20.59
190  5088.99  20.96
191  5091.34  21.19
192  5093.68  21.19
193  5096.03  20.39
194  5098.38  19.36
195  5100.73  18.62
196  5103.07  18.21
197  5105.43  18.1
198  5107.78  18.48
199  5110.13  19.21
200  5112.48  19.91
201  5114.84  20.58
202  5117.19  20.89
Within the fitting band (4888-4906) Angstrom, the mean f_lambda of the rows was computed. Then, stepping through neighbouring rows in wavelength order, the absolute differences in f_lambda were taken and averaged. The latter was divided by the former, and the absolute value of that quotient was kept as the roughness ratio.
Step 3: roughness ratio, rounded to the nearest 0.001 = 0.037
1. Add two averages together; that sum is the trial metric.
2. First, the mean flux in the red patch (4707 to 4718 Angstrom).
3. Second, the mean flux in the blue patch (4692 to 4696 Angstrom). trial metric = 51.6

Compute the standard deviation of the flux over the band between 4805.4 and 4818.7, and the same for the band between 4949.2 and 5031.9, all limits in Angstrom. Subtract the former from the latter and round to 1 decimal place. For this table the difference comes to 1.3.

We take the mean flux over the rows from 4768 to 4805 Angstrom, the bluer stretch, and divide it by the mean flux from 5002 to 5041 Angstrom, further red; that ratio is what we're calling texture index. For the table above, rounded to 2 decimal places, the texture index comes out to 1.10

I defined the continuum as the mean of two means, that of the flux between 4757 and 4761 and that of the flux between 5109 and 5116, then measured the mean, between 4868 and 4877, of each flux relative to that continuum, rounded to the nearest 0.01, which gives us 1.02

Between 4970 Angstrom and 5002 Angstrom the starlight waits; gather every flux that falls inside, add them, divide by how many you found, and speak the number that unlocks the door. 23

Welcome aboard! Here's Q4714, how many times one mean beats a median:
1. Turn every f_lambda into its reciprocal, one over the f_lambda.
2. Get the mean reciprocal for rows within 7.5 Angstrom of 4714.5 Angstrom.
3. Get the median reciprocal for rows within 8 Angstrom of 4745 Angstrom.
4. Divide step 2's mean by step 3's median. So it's 0.99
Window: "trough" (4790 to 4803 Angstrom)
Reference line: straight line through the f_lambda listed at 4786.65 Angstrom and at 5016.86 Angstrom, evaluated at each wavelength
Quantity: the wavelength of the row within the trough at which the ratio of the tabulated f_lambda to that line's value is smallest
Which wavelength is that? 4791.06 Angstrom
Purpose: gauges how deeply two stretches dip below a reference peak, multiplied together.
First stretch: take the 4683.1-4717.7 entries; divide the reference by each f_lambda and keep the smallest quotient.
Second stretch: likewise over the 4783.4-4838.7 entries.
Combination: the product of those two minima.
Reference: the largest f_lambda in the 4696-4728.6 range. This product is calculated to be 1.036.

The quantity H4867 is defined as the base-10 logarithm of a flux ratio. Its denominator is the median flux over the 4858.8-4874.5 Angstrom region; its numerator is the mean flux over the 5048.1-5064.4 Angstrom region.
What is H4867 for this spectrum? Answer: -0.03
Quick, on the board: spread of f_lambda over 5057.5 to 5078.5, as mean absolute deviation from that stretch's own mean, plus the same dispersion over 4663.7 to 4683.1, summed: 2.0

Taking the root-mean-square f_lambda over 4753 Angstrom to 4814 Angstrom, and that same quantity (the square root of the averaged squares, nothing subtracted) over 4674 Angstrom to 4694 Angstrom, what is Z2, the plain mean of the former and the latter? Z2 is 24.5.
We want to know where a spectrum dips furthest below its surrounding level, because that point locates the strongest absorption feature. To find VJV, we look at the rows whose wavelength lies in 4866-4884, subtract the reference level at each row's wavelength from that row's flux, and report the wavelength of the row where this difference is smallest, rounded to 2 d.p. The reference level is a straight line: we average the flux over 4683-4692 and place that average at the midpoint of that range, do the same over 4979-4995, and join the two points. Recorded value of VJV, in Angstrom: 4871.15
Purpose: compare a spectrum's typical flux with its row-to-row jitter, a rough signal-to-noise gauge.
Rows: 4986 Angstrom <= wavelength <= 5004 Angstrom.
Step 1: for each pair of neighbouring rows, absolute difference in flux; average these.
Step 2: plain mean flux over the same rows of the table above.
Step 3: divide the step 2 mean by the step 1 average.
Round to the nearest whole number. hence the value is 60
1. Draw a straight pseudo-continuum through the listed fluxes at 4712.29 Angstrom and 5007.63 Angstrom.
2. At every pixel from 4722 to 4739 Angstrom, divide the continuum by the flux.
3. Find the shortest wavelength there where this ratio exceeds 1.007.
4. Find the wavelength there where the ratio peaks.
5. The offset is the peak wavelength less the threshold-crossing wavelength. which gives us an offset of 2.2 Angstrom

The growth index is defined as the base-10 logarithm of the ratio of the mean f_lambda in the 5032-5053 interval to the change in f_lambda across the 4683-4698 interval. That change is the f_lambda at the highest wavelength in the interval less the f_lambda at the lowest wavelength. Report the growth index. 1.5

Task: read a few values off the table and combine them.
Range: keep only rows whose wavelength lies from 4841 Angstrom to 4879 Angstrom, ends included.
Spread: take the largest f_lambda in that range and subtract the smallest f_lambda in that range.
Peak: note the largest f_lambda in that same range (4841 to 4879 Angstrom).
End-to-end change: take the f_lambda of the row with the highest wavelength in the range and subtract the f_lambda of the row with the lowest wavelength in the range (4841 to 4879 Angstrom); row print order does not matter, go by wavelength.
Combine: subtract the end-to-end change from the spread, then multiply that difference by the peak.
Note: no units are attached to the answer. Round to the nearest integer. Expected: 141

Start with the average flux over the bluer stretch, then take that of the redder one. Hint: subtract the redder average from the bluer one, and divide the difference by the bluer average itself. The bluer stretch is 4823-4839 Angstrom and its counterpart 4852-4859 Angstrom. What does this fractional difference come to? -0.09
